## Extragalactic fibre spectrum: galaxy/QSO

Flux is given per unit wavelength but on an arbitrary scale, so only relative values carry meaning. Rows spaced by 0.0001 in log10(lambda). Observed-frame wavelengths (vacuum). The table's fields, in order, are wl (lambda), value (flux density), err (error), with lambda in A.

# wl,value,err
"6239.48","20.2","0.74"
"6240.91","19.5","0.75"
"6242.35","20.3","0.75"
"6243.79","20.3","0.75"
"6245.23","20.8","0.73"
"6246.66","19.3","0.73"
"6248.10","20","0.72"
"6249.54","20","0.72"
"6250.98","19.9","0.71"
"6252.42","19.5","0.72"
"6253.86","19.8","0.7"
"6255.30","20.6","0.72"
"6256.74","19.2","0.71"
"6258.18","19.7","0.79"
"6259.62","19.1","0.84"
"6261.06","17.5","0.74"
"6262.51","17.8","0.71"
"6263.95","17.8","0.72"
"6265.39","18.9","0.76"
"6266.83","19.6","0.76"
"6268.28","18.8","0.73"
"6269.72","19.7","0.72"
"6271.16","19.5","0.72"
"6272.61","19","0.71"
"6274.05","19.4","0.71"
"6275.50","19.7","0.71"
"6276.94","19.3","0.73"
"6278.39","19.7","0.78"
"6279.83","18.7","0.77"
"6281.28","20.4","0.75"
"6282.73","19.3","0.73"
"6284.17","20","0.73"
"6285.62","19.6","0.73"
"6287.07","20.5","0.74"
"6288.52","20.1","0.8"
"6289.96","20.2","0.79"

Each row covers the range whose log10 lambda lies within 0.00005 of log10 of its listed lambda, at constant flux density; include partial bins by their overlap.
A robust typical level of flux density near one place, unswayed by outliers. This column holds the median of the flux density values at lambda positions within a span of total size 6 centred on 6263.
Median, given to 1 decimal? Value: 17.8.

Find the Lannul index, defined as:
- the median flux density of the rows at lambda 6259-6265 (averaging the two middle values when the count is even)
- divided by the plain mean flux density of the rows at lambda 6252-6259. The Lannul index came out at 0.90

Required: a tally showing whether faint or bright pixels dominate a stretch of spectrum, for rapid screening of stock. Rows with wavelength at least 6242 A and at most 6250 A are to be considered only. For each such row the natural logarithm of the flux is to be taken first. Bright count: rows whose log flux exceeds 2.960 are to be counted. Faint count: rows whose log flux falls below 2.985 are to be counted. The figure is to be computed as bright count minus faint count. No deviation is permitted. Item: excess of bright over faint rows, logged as 5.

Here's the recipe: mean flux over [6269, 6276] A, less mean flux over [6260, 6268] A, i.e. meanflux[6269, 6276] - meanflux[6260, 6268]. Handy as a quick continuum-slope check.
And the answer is 1.1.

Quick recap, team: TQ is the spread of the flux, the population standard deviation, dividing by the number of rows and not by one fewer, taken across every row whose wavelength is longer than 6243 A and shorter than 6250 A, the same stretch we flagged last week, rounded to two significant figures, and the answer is 0.49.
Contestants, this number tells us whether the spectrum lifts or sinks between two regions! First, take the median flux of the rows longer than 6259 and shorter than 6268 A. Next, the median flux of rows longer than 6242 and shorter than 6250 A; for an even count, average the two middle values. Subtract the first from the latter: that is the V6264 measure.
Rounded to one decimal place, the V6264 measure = 1.8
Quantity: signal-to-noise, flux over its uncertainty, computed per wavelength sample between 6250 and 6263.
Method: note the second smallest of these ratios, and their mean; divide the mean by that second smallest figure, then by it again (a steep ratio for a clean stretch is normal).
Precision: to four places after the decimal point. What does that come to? 0.0468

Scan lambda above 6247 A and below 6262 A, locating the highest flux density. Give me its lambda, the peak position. 6255.30 A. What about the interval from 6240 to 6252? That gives 6245.23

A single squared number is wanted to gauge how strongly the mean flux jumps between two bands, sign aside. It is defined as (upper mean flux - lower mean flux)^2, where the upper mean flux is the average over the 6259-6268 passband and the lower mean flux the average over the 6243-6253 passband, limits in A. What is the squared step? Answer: 2.3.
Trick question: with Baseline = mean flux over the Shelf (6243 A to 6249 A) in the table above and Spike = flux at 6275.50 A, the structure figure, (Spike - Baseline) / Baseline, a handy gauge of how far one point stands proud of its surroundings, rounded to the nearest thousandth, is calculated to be -0.020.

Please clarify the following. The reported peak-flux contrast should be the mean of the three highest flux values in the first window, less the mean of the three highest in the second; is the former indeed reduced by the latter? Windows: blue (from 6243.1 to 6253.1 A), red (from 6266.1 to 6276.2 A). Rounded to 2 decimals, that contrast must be 0.70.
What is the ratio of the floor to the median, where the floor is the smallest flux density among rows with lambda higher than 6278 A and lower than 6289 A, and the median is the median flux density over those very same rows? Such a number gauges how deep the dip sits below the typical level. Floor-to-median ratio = 0.942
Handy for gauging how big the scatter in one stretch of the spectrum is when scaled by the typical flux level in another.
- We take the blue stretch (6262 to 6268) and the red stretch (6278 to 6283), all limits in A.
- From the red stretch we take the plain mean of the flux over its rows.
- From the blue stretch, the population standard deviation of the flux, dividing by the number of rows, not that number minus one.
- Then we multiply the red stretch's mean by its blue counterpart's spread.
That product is 15.0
